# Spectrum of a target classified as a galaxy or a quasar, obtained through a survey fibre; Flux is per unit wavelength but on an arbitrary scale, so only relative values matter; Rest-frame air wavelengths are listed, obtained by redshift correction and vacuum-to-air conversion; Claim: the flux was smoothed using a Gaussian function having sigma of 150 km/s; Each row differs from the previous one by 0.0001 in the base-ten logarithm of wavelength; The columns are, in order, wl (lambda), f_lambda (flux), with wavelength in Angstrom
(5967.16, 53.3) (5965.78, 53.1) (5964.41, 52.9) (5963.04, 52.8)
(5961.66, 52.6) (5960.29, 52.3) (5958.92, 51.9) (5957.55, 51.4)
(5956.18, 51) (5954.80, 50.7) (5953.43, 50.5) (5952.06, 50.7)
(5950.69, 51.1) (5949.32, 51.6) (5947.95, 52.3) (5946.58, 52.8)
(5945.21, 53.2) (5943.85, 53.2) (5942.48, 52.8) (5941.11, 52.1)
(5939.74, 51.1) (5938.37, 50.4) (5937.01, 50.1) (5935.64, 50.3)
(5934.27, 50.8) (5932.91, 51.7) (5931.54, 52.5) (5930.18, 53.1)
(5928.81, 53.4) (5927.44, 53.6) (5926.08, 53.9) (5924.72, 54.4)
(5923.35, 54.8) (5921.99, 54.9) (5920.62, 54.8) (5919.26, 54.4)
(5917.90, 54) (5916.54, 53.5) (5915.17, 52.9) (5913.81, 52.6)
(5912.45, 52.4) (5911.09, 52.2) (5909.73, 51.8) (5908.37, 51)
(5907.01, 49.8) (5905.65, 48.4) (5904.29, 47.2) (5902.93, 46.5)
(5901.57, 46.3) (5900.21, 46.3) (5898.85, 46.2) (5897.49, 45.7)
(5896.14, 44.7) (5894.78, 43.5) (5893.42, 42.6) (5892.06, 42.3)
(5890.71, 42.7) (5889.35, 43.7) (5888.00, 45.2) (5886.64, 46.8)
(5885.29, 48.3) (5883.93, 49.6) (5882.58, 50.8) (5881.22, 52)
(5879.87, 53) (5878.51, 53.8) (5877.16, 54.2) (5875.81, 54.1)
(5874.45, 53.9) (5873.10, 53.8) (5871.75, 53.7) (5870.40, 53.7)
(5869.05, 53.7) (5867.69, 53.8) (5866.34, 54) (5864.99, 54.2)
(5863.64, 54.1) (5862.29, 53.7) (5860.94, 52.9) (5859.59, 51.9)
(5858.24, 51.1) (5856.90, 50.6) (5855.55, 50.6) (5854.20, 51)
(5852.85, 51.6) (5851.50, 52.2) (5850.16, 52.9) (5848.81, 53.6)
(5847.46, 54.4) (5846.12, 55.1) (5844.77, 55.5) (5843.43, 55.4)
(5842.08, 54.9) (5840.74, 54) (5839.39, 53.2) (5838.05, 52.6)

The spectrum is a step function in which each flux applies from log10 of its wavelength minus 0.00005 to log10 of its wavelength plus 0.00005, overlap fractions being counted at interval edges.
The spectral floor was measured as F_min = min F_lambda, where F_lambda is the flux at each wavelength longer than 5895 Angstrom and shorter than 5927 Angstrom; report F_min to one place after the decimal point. 44.7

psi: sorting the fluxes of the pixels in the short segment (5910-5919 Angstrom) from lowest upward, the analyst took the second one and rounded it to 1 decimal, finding 52.4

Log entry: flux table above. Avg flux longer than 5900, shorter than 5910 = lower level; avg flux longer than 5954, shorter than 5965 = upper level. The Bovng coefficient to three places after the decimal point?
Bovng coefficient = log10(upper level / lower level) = 0.031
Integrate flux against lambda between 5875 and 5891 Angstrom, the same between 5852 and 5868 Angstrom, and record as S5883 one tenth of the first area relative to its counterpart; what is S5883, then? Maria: 0.095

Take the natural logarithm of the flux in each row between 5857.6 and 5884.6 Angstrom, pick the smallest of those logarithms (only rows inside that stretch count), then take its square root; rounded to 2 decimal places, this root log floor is 1.98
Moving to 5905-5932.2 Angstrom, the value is 1.97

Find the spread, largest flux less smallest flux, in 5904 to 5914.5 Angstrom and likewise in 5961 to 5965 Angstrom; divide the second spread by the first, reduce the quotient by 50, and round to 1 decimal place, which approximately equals -49.9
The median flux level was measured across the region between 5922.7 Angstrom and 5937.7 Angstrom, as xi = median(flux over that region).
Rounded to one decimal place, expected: 53.1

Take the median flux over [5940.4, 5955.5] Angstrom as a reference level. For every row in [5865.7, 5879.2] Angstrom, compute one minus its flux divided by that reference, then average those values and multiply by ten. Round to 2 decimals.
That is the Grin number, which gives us -0.34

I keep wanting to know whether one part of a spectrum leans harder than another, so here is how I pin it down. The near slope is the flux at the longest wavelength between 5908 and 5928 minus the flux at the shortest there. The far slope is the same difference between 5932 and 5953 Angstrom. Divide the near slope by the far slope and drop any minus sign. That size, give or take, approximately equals 2.6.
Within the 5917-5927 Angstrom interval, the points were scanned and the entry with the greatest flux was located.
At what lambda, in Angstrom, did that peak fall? 5921.99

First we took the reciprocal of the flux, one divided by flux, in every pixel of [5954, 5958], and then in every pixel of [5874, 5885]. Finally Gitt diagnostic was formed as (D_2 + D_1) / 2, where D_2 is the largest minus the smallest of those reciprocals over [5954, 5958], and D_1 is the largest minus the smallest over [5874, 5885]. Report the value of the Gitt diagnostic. 0.0010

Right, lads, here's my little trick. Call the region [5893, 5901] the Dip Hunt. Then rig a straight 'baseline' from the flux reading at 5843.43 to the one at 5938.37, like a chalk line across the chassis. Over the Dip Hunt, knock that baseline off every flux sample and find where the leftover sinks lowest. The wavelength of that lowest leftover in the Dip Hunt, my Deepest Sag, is 5893.42 Angstrom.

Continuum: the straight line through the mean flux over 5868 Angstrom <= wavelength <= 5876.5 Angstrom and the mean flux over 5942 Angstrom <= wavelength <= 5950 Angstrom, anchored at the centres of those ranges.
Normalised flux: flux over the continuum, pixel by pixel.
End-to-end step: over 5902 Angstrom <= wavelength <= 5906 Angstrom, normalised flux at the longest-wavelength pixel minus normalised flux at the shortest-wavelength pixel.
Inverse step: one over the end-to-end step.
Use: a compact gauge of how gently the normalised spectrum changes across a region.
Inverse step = 28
